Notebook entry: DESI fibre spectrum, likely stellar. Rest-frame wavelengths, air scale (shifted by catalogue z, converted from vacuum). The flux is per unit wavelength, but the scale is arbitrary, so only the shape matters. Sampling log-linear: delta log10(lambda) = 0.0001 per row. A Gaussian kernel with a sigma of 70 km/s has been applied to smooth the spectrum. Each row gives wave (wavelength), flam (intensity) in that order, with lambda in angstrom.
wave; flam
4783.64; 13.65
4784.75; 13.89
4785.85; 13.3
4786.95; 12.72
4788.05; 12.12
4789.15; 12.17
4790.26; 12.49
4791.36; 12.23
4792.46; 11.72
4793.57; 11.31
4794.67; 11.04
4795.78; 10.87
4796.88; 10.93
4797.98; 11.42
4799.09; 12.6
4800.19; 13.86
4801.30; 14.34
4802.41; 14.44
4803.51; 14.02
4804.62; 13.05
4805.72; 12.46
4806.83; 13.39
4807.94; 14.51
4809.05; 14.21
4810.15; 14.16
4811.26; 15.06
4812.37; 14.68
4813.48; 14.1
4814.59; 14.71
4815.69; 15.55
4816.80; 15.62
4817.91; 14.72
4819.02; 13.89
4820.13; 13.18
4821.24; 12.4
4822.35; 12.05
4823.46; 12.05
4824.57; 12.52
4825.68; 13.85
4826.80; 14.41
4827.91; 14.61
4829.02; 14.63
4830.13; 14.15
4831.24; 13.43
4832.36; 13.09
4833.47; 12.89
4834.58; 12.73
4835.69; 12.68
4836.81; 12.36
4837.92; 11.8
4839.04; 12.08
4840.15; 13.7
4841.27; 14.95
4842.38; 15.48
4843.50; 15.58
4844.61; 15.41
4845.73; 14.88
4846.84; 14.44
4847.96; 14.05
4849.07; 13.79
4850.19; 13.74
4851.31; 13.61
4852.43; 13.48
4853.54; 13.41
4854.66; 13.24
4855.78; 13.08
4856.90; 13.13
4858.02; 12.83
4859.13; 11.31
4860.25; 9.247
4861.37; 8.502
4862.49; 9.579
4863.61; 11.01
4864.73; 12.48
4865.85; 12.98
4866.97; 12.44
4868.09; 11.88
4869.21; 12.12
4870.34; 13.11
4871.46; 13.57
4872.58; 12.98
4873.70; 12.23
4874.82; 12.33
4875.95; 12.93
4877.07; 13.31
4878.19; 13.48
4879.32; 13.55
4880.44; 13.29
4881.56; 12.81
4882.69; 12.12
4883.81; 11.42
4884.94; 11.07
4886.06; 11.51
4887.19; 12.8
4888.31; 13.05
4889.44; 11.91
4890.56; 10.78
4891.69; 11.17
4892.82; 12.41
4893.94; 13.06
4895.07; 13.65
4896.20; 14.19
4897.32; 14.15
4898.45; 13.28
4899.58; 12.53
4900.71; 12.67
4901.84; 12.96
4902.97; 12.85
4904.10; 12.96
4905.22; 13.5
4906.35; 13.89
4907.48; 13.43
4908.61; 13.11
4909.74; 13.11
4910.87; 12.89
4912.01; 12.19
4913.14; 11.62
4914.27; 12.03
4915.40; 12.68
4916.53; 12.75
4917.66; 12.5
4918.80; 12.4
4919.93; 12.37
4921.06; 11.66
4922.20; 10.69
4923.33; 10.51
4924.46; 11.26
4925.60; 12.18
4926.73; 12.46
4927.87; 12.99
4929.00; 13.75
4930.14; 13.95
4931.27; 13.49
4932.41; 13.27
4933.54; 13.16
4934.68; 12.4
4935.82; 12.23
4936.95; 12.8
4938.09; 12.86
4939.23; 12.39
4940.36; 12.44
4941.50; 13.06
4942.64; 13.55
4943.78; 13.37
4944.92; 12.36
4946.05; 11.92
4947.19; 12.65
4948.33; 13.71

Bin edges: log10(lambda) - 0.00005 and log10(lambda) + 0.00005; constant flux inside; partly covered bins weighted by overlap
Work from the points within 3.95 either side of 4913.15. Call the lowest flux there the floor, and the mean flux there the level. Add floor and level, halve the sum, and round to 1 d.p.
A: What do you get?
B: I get 12.0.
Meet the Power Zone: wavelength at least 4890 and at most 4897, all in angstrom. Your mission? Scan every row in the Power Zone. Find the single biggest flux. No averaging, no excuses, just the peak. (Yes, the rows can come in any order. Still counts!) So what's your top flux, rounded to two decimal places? 14.19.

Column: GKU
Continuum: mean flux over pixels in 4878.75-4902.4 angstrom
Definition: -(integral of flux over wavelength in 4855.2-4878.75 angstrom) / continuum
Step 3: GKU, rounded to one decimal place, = -22.7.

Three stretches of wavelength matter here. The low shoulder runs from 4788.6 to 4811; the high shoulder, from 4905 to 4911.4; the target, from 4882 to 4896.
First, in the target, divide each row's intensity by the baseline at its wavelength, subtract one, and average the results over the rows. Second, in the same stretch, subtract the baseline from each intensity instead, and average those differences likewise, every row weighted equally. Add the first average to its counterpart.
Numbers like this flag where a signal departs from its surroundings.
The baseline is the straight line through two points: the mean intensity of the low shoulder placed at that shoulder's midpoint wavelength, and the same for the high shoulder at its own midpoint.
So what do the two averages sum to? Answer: -1.2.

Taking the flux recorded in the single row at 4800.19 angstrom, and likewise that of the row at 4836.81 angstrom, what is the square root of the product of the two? 13.1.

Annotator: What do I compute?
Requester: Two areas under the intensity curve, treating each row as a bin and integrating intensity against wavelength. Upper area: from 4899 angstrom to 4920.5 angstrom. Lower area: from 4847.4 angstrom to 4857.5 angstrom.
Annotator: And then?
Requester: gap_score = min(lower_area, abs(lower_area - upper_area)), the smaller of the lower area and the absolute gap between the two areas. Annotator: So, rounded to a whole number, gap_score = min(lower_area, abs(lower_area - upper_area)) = 136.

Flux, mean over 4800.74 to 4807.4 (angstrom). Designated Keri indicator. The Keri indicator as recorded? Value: 13.6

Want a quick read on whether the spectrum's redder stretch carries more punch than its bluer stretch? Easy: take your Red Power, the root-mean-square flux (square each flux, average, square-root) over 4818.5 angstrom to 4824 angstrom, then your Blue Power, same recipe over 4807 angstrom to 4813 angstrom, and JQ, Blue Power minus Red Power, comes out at 1.8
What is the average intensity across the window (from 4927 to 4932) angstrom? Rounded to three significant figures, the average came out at 13.5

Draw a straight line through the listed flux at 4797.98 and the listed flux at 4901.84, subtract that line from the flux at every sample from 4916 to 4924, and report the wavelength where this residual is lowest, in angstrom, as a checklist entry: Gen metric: 4923.33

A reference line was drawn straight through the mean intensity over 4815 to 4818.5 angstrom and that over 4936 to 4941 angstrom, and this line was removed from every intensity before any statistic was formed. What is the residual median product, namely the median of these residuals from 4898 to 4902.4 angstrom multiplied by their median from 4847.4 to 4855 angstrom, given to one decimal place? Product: 0.6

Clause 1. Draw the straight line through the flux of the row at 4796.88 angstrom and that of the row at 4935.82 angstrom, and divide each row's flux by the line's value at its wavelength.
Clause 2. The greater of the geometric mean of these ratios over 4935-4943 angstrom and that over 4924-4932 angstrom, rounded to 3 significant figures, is 1.06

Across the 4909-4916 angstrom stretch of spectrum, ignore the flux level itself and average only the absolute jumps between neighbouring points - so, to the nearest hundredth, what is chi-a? 0.51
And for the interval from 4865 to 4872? 0.56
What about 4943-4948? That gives 0.73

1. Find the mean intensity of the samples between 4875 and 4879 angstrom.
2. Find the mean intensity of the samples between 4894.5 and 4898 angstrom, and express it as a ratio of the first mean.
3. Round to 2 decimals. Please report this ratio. 1.06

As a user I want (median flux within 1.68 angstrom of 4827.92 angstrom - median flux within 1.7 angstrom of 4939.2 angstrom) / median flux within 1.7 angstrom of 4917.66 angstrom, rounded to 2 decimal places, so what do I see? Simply 0.17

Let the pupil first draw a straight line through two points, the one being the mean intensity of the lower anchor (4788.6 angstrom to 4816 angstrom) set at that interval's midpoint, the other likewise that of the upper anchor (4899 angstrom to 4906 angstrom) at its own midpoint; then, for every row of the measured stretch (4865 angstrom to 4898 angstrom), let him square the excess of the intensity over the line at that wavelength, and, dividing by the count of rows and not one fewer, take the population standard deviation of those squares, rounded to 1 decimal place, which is 1.2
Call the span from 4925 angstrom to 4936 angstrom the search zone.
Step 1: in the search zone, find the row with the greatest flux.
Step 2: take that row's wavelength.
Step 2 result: 4930.14 angstrom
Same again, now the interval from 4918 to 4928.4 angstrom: 4927.87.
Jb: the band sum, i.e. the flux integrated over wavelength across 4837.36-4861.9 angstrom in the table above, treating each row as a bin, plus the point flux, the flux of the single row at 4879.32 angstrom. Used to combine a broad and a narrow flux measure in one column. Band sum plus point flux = 339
